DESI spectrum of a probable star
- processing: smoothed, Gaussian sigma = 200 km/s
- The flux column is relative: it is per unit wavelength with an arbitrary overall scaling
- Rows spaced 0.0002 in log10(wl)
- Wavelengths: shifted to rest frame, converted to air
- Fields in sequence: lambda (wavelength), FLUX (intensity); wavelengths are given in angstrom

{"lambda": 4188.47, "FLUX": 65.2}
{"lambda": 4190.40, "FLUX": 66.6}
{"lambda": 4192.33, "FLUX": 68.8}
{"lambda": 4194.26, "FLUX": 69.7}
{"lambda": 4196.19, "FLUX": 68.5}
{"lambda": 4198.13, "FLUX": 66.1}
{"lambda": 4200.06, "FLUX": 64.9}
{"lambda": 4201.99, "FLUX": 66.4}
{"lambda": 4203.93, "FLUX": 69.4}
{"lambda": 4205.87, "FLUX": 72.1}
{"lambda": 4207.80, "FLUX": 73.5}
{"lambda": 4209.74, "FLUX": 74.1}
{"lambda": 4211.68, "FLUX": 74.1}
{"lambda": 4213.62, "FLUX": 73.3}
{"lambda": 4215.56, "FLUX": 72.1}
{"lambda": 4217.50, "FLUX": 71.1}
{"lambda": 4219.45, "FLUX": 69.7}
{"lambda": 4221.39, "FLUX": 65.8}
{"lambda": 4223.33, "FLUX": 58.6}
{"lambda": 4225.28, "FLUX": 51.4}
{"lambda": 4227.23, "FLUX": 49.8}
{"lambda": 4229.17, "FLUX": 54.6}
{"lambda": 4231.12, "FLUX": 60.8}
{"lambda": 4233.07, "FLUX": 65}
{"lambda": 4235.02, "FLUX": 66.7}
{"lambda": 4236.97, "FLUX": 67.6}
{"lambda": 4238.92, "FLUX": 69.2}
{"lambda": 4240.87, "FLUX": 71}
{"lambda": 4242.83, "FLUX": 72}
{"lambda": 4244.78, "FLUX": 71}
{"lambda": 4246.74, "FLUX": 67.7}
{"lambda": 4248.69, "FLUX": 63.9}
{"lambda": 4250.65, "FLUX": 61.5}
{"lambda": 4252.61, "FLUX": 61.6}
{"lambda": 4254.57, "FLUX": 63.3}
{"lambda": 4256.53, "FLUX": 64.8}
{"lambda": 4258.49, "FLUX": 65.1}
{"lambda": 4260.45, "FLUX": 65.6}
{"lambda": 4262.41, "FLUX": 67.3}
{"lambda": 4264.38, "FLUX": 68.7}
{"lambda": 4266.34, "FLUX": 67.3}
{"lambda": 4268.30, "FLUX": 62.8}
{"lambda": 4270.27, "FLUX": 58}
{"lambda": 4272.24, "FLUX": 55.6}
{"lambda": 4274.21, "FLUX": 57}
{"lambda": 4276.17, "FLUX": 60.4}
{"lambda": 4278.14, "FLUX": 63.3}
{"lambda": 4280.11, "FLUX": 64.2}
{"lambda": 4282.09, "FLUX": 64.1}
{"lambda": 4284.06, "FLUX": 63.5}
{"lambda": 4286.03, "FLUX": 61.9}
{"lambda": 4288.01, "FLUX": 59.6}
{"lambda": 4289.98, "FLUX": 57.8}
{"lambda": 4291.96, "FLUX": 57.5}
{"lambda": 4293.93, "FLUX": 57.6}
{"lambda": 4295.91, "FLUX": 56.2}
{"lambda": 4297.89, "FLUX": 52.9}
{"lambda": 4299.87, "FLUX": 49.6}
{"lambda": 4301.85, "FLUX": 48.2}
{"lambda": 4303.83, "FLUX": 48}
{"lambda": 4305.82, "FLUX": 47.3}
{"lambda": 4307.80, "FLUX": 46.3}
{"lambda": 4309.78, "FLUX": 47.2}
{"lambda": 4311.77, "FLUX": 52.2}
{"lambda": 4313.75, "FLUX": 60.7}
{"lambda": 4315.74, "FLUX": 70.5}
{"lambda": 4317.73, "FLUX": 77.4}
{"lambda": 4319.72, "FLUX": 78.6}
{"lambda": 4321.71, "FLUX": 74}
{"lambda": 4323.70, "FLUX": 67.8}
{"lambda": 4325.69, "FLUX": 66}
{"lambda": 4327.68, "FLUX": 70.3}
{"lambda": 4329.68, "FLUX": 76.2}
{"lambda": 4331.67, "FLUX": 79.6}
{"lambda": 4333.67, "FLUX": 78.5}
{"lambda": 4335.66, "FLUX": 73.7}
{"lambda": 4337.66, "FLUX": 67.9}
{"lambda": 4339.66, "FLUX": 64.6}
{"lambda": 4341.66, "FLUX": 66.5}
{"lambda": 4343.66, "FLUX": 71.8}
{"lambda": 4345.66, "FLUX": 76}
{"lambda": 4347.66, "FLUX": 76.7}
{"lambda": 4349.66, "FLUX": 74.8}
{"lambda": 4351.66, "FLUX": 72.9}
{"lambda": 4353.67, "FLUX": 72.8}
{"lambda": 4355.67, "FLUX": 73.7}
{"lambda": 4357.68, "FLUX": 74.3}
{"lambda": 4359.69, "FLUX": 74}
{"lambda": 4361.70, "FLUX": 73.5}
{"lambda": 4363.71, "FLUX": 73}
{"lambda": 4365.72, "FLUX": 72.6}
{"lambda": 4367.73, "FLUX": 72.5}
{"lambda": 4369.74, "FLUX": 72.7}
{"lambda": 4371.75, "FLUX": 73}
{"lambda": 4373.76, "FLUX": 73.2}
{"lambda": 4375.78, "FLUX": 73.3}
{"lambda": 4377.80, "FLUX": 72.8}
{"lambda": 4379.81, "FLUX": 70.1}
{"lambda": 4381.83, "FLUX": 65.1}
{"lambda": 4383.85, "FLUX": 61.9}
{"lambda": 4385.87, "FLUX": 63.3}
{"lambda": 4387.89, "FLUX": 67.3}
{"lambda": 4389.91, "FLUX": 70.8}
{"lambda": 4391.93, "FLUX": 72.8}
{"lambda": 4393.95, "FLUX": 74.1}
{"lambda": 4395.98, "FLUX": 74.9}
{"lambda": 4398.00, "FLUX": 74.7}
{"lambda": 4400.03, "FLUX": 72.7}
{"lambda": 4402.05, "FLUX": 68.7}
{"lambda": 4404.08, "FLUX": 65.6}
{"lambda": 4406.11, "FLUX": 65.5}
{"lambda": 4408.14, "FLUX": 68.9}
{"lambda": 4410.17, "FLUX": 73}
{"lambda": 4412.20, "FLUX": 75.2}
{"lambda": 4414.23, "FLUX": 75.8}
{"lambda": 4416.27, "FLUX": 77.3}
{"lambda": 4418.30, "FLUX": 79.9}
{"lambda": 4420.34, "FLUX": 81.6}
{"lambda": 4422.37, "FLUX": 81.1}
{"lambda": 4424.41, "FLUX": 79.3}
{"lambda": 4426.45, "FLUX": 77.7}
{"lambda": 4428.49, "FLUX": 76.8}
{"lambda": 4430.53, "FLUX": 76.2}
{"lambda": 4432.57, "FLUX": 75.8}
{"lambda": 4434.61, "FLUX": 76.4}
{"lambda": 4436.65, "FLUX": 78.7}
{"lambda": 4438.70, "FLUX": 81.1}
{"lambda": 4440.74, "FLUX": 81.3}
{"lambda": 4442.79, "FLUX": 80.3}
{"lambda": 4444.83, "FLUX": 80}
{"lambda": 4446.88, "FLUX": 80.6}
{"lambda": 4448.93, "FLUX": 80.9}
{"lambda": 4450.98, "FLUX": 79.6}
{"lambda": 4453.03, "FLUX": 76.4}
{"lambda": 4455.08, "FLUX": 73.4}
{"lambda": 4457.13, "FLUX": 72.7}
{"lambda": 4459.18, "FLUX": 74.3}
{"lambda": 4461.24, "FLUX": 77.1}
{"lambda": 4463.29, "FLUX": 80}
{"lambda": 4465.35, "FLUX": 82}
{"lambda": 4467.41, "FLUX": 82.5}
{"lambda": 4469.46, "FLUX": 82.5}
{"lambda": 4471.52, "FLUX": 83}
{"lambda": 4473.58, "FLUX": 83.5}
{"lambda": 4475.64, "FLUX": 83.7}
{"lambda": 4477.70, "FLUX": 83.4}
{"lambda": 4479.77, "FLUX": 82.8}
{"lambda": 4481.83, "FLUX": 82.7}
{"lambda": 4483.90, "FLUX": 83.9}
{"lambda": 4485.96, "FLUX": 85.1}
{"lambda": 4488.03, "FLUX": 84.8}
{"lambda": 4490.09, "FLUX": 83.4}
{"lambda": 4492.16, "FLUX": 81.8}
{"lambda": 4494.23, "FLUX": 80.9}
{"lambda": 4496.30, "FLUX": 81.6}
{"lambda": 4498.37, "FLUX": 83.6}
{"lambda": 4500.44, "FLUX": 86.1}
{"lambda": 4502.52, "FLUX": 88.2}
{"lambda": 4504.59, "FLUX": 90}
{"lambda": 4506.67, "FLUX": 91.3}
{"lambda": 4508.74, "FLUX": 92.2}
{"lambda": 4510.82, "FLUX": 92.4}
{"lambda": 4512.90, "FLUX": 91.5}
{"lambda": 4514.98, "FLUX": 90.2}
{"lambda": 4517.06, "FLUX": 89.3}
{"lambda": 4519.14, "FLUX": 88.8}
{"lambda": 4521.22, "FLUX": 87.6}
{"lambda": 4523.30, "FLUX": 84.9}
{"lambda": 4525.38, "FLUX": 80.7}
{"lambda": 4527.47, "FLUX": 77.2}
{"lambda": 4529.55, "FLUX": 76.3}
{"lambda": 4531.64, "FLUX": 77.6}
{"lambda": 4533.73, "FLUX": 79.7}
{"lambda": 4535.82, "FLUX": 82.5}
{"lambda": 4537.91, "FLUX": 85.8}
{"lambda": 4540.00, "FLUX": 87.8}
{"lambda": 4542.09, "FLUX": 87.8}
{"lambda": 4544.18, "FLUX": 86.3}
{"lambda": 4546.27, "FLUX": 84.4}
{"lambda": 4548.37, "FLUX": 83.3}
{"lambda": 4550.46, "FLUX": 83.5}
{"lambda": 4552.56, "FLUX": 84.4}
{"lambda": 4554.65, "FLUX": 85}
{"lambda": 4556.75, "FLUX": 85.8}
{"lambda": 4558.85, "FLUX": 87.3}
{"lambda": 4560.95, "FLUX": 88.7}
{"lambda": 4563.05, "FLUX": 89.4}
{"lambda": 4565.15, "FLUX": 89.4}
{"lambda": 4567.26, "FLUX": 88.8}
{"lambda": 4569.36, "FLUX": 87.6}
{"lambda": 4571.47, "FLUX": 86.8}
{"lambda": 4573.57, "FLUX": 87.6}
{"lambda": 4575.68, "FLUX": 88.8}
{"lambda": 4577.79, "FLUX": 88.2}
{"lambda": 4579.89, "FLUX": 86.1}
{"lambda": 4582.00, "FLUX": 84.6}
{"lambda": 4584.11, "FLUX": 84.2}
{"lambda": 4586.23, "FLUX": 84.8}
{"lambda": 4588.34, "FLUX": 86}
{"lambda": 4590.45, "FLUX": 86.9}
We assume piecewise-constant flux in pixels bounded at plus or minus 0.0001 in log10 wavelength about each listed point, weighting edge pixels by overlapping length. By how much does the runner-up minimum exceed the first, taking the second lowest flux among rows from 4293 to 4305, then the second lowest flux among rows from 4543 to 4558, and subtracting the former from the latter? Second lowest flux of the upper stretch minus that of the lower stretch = 35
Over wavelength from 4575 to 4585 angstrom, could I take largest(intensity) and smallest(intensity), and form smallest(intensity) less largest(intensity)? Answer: -5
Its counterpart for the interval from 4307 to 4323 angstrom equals -32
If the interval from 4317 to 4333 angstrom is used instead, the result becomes -14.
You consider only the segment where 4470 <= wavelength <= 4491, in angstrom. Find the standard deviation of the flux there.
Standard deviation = 0.8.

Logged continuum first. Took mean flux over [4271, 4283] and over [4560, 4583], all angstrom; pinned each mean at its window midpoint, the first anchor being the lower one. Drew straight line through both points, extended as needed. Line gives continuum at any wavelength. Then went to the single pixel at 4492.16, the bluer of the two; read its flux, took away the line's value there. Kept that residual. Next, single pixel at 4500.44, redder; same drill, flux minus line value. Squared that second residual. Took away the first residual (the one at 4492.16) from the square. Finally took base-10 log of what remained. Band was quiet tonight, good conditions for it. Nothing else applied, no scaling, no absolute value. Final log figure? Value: 1.3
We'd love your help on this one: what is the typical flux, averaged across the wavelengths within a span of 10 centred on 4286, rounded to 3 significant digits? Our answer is 61.4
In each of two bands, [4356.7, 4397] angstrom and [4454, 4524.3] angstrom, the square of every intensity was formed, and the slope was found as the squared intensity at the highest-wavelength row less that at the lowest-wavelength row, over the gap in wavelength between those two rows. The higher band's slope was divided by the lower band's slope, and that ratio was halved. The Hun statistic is 5.7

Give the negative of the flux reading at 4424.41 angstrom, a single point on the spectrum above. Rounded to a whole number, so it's -79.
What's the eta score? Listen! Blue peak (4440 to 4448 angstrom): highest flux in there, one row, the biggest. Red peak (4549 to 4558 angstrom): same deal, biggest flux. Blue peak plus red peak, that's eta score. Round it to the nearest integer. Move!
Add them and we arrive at 167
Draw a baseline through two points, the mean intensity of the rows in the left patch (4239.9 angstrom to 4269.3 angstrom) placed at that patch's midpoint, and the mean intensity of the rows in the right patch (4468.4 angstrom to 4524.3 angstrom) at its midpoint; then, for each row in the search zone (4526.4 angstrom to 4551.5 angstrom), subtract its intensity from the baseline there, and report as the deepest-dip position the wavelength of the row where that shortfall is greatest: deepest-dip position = 4529.55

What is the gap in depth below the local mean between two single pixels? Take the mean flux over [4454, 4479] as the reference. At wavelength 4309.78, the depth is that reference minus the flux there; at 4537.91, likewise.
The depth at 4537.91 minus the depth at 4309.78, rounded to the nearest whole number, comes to -39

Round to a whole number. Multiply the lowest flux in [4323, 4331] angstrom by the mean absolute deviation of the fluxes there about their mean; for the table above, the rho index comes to 210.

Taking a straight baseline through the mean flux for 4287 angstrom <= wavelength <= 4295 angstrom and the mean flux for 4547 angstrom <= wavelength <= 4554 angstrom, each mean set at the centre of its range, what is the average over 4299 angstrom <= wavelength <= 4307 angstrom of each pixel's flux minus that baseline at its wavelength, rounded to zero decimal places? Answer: -11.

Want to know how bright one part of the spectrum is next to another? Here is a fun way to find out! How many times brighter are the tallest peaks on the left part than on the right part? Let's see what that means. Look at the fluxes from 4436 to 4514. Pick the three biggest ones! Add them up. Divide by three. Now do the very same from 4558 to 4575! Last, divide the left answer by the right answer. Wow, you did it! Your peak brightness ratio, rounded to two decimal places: 1.03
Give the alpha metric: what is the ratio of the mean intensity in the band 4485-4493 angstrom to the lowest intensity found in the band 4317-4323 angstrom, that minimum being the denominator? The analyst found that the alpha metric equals 1.13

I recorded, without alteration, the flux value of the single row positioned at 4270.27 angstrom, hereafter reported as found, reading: 58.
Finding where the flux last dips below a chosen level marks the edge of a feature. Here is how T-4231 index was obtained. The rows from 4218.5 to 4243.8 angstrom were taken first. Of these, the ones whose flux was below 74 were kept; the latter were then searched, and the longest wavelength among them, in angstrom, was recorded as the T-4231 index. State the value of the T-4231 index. 4242.83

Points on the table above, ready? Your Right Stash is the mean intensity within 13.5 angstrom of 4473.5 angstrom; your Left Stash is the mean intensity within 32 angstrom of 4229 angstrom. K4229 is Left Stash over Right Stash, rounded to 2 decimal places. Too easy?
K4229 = 0.80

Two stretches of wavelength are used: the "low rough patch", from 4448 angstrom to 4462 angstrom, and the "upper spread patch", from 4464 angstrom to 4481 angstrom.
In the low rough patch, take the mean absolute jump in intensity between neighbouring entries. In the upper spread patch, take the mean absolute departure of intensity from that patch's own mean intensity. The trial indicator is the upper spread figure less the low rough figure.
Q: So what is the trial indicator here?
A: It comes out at -1.6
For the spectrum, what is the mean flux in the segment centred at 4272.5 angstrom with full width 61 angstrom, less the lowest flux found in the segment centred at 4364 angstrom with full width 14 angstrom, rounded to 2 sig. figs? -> -11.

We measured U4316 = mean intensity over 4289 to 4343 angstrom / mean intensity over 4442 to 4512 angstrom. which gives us 0.76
